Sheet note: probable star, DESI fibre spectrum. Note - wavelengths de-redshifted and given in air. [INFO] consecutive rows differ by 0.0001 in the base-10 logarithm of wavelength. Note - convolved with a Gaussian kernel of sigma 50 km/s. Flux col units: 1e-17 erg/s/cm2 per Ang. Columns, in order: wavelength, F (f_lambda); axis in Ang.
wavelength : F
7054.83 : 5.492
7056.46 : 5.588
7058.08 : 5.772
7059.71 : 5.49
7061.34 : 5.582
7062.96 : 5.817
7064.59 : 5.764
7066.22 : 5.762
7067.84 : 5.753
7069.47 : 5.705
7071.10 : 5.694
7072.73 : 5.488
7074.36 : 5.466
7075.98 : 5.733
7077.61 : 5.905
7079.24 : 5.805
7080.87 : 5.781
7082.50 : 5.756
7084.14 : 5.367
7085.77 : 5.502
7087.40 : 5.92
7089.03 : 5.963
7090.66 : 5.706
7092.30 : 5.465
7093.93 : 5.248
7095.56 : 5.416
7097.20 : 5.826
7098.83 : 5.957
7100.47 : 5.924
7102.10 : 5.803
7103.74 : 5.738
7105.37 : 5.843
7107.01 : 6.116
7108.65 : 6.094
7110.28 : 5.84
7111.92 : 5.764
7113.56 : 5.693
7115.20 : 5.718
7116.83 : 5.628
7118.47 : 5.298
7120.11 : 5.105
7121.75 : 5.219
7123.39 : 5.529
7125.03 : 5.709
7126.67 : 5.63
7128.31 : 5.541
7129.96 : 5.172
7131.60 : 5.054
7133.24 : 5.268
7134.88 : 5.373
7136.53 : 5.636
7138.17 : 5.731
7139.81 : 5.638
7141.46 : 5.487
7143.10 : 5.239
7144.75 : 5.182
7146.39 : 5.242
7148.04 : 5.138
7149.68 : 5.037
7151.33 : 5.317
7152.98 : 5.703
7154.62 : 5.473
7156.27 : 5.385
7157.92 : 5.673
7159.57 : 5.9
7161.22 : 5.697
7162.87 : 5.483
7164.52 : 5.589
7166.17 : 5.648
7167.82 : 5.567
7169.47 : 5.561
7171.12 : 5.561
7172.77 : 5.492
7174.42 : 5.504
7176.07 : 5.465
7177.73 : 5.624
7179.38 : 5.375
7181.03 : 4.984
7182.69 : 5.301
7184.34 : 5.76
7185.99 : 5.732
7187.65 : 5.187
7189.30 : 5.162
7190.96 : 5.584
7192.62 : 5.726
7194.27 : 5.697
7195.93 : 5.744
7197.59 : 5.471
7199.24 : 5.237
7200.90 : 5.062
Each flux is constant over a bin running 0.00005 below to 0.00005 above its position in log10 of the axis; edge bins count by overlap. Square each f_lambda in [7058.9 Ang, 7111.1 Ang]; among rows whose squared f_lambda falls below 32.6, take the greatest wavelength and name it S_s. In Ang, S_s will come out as 7095.56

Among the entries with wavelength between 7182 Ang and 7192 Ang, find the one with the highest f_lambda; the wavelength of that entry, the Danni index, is 7184.34 Ang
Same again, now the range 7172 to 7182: 7177.73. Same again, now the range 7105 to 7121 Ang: 7107.01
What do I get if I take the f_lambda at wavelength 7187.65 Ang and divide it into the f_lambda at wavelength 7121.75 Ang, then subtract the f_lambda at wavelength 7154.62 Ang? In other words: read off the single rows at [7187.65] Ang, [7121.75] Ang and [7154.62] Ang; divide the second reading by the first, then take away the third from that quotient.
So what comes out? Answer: -4.47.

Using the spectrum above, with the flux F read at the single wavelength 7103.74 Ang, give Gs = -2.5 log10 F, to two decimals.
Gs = -1.90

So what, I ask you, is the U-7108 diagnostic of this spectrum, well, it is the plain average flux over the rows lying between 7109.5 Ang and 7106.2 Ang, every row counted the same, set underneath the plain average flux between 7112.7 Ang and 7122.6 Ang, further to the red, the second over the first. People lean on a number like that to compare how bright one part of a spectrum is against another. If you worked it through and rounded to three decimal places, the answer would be 0.892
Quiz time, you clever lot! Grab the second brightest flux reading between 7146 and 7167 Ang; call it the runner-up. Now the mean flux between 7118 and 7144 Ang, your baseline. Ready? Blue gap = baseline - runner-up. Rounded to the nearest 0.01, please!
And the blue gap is -0.29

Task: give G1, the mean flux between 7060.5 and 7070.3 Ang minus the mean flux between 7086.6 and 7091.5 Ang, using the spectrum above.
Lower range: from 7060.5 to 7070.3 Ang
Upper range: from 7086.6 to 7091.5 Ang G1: -0.13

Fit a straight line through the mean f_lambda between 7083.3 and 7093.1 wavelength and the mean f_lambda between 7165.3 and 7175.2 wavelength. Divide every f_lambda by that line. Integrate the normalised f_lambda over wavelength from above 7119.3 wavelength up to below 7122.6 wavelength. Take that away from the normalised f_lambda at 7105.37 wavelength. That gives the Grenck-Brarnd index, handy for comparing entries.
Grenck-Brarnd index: -2.0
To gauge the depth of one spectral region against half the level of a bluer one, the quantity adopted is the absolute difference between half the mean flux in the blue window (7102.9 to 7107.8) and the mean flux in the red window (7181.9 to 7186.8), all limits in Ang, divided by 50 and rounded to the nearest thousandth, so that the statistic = 0.053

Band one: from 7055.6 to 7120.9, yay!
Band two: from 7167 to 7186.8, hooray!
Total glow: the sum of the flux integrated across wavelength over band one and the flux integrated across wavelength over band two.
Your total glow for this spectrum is 481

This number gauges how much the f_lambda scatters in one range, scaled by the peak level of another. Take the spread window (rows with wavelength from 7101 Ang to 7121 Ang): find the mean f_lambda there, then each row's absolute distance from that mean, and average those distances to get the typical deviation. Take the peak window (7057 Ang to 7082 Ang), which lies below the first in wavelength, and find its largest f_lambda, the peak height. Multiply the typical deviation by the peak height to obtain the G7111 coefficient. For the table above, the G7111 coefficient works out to 1.14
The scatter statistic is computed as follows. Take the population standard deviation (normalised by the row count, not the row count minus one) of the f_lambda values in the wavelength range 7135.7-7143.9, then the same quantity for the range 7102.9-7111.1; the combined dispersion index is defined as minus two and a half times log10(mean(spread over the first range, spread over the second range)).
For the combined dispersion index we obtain 1.98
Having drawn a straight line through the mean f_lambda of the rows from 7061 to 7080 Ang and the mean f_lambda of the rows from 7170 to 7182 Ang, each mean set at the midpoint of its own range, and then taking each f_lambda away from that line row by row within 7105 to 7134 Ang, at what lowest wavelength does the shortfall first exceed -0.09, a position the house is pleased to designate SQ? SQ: 7116.83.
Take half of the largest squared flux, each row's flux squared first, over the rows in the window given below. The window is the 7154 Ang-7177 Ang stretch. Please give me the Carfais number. 17.4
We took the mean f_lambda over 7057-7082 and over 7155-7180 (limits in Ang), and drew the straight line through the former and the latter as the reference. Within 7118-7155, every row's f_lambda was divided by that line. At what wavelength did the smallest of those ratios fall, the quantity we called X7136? 7131.60 Ang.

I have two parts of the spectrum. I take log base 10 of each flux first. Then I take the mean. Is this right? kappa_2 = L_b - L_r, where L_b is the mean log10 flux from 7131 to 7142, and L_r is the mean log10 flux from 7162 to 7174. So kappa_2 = -0.01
